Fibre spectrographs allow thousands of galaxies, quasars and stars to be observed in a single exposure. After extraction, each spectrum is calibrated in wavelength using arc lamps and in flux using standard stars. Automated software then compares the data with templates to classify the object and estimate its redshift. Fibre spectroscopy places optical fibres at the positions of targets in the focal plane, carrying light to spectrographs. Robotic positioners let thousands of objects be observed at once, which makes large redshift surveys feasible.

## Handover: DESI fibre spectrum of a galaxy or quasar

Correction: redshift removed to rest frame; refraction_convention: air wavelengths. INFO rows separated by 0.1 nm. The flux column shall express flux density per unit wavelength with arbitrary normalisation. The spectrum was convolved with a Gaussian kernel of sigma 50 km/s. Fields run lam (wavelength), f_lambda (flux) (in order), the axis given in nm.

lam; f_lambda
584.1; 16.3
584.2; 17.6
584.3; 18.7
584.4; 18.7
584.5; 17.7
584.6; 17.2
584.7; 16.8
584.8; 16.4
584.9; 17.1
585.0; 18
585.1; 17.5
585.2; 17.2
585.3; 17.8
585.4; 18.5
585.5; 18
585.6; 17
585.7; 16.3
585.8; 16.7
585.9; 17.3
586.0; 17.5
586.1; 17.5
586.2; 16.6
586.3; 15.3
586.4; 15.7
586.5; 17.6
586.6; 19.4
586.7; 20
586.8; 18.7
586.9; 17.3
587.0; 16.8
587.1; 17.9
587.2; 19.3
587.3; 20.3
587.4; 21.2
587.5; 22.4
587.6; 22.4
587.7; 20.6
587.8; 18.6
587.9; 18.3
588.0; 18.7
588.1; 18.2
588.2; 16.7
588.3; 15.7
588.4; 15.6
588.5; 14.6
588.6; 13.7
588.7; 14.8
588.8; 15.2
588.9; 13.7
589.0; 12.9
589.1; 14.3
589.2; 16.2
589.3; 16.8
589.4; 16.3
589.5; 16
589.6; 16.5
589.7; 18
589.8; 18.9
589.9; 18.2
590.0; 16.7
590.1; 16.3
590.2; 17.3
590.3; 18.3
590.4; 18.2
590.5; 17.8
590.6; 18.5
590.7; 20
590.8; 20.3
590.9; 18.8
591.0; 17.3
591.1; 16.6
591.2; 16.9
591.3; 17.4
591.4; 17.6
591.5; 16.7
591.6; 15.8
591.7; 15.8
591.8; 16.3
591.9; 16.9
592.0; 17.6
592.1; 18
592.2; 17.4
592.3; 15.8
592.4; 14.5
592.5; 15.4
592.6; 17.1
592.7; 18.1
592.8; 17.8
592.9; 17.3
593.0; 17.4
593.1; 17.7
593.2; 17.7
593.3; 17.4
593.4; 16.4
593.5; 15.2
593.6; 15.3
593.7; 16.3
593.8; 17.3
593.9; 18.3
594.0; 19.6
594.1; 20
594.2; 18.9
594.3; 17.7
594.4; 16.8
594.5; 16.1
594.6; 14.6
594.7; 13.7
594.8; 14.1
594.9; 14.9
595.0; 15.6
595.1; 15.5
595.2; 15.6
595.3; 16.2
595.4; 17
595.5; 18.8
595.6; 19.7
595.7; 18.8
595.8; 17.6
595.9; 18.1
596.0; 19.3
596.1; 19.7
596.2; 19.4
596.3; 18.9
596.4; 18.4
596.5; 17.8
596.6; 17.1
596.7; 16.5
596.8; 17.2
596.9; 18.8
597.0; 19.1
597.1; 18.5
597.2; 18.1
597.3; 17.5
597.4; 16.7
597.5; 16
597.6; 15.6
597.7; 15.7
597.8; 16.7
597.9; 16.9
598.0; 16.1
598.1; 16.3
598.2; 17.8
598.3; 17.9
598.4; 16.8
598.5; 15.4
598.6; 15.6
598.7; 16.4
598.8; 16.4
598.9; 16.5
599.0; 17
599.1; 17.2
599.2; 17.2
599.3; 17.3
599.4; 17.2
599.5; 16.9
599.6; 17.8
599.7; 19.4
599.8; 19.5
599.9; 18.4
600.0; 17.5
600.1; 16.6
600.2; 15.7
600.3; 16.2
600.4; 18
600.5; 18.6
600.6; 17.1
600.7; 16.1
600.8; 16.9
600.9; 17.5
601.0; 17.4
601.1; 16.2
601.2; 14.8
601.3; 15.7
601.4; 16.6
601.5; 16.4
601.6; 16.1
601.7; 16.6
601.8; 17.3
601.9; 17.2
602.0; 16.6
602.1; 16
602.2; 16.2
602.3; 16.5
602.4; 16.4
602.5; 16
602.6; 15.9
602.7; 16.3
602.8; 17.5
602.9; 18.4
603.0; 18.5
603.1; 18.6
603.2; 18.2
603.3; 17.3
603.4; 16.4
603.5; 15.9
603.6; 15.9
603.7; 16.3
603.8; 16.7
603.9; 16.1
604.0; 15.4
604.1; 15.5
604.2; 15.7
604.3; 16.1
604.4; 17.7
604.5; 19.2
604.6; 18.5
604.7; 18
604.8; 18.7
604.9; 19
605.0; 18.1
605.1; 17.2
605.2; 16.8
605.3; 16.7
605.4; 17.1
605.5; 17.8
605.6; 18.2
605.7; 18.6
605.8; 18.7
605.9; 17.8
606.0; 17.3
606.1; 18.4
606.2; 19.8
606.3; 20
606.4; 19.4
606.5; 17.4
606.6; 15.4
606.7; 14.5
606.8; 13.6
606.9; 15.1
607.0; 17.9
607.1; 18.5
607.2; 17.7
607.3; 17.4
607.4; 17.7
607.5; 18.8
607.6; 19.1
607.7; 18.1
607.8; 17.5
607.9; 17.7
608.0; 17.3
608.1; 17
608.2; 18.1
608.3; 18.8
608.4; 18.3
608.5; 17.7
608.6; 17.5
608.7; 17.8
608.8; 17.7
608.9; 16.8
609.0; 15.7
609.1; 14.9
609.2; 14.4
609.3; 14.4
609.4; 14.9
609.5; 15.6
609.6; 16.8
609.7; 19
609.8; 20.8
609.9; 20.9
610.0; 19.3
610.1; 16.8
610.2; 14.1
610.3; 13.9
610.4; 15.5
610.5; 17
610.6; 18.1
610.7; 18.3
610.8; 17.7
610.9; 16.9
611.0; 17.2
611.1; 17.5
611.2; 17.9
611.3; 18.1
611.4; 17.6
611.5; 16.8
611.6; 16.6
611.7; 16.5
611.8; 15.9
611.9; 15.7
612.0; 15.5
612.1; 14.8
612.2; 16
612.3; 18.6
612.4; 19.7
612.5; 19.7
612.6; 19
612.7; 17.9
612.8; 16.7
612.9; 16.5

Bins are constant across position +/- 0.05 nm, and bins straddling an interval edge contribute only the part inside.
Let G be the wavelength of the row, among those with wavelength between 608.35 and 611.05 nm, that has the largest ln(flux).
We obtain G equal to 609.9 nm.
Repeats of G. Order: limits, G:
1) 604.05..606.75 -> 606.3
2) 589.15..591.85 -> 590.8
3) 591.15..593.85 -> 592.7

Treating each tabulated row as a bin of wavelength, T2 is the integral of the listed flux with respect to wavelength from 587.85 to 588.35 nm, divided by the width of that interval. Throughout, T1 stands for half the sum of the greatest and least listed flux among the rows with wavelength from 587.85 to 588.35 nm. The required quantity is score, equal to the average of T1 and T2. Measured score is 17.4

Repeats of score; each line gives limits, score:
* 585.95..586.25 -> 17.1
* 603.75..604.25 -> 16.0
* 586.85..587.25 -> 17.9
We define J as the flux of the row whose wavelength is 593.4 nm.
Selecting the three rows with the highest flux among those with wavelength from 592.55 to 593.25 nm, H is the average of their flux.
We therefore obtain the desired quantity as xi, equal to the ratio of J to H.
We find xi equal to 0.92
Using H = 17.9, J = 16.4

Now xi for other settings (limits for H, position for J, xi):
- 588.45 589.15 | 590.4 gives 1.22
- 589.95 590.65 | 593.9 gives 1.00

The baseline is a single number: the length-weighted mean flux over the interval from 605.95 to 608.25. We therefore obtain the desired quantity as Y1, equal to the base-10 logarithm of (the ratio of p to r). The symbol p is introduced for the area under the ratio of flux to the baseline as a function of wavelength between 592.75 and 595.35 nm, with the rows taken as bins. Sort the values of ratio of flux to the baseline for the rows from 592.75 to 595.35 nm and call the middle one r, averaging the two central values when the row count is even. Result 0.417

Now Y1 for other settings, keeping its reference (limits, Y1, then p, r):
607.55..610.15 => 0.410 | 2.58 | 1.00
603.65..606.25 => 0.409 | 2.59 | 1.01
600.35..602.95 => 0.419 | 2.47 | 0.94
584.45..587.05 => 0.417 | 2.57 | 0.99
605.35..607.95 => 0.412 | 2.62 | 1.01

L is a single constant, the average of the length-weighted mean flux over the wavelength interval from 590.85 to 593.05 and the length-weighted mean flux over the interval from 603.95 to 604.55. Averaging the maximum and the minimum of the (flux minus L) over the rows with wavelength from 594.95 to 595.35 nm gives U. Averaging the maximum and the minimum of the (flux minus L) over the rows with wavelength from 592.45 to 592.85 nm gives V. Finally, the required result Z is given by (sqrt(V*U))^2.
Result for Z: 0.0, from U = -0.9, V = 0.0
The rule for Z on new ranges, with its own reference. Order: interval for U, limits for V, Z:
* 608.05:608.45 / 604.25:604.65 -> 1.0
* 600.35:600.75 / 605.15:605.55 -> 0.3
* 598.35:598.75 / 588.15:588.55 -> 0.7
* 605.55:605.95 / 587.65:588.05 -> 4.0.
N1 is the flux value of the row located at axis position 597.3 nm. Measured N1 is 17.5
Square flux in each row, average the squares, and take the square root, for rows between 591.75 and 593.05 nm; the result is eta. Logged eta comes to 16.9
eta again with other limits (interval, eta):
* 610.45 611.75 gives 17.4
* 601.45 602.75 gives 16.4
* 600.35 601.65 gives 16.8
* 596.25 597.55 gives 17.8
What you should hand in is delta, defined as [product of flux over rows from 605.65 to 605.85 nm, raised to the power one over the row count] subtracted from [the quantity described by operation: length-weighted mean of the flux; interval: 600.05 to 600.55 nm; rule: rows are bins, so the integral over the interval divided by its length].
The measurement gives -1.6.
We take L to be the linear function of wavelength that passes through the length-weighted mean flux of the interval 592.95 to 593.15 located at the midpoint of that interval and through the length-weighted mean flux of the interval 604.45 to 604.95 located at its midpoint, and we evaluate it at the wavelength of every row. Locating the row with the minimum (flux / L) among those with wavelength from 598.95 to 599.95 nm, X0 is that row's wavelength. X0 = 599.5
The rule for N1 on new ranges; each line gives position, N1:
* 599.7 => 19.4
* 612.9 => 16.5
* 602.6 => 15.9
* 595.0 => 15.6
